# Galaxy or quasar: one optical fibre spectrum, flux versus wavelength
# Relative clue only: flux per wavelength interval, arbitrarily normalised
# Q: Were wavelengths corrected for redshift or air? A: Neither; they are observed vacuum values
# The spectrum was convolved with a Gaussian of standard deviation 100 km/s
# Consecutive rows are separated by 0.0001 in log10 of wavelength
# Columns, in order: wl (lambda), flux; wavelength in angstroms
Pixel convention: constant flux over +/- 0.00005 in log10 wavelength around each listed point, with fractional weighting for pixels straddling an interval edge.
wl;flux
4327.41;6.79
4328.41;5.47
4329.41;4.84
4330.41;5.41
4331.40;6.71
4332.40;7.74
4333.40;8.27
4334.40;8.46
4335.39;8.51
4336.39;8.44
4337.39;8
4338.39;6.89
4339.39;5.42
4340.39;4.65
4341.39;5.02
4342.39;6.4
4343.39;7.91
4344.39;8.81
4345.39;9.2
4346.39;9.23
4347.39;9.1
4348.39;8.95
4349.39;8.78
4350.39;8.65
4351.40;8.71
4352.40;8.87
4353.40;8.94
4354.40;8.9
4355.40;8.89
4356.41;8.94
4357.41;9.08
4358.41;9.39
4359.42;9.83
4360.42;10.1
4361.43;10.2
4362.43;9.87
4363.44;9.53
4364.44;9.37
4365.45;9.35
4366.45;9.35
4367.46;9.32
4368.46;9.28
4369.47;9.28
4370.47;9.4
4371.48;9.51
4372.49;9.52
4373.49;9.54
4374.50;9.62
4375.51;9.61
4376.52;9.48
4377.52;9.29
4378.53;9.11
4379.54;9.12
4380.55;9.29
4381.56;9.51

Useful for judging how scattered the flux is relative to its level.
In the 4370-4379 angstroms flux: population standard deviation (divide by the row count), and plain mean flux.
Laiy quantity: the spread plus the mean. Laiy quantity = 9.61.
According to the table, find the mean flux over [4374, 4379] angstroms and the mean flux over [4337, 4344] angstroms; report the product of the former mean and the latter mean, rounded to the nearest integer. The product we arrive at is 60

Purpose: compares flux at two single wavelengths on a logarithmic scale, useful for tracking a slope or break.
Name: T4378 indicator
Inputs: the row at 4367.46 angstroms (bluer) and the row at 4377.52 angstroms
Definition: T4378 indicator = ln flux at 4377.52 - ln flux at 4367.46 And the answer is 0.00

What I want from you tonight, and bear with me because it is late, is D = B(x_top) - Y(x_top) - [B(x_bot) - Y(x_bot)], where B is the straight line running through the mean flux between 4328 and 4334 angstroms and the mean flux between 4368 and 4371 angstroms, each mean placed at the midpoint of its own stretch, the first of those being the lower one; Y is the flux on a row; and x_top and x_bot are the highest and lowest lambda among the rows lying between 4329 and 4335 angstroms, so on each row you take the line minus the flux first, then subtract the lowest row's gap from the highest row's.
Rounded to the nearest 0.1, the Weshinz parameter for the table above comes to -3.2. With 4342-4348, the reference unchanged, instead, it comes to -2.3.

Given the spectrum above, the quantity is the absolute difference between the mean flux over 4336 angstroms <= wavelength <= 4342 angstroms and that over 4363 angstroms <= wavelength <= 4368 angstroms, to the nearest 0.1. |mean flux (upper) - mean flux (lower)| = 3.0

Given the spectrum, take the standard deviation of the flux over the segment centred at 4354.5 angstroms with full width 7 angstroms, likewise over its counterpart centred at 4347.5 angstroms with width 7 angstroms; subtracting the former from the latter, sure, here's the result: 0.11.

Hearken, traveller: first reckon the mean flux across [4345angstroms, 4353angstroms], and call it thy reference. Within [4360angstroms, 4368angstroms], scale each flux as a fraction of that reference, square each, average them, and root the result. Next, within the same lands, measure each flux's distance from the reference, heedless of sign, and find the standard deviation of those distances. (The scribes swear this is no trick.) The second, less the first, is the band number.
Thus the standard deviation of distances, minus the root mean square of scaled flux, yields -0.7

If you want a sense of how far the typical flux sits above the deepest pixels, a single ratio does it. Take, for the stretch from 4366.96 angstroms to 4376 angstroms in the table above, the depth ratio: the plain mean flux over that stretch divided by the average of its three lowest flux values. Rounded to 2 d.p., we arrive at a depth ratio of 1.02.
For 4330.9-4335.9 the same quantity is 1.05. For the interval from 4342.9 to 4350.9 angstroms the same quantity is 1.05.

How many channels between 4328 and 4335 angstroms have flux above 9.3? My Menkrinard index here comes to 0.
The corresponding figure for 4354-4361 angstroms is 3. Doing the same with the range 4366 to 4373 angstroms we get 5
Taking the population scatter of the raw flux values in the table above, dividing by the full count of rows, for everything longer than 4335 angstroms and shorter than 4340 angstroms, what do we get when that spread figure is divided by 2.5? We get 0.47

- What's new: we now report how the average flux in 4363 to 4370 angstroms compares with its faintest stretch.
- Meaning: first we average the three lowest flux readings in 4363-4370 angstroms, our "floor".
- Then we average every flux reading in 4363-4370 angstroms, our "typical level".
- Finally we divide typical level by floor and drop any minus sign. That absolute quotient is 1.01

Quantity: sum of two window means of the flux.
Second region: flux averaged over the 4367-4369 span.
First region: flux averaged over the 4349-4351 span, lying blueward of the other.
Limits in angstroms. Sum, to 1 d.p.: 18.0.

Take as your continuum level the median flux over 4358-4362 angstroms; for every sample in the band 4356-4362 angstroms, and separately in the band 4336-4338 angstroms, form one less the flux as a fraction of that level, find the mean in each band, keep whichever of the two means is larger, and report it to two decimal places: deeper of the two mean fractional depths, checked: 0.18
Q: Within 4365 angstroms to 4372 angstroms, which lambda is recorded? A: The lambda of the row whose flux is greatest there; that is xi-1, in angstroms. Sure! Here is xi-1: 4371.48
